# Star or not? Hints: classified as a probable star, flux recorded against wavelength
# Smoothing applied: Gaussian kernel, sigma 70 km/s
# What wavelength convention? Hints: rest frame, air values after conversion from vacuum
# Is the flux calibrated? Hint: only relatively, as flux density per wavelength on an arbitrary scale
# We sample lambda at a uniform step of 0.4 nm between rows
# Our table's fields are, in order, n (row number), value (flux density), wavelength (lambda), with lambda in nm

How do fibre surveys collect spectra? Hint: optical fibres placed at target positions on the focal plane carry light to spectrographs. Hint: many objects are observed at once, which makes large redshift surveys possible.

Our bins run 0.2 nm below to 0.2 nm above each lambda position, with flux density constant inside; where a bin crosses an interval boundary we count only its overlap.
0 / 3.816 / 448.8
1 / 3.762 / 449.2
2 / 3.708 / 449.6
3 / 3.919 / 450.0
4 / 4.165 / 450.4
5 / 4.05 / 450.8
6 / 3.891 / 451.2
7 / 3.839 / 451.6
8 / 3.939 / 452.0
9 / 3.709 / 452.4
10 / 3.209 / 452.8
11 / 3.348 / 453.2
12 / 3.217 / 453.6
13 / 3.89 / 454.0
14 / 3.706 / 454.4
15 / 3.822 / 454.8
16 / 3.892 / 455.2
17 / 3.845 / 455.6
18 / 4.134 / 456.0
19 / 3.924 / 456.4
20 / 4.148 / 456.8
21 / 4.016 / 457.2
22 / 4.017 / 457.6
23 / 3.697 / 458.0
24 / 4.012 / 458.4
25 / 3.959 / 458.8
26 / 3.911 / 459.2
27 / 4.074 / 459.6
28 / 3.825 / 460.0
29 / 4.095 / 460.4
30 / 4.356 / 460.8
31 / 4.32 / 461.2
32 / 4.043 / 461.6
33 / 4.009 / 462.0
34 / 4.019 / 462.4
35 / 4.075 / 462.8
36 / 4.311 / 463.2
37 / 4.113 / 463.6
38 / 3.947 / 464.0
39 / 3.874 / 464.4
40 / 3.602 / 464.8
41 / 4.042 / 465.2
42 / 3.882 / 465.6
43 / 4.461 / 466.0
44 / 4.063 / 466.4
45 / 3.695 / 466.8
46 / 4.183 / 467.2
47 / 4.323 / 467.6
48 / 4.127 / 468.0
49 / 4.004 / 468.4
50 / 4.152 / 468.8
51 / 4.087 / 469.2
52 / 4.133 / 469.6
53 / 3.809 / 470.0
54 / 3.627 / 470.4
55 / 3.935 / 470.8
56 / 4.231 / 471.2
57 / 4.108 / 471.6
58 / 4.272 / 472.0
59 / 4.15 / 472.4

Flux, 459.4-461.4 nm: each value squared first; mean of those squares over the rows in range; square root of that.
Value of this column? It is 4.14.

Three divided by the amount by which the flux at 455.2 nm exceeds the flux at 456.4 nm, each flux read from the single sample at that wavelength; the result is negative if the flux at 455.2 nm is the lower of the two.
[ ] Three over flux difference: -94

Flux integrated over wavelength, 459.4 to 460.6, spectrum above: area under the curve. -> 4.80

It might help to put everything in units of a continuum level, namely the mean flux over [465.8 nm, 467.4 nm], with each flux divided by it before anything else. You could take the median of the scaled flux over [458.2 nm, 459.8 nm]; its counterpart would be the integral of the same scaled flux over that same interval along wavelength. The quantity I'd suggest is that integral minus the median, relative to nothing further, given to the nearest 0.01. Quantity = 0.58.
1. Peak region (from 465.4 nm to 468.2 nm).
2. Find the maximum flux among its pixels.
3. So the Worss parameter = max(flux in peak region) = 4.461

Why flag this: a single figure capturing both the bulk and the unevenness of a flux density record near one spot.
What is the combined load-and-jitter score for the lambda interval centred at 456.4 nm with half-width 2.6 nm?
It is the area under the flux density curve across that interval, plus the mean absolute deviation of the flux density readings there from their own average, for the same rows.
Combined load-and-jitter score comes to 20.5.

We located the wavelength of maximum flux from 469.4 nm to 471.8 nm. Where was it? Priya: 471.2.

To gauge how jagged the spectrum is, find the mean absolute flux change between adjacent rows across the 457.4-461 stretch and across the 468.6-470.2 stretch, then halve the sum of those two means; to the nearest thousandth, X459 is 0.177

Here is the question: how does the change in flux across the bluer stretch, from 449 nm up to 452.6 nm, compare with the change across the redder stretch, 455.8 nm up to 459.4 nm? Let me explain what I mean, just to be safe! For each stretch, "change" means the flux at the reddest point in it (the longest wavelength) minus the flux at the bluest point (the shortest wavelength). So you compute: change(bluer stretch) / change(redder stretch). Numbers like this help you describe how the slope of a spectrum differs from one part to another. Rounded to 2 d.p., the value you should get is 0.24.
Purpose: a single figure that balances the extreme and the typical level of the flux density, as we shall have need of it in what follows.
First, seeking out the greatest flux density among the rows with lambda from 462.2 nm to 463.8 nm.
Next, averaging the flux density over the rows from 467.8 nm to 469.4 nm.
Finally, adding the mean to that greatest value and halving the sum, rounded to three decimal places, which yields 4.202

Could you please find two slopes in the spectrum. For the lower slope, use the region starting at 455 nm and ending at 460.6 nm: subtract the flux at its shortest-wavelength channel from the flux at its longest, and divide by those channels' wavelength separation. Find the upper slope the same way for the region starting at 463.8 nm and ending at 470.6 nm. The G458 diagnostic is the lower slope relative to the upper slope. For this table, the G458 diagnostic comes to -0.8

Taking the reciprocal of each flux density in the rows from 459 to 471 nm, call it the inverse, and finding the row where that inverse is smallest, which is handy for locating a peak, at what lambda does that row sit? 466.0 nm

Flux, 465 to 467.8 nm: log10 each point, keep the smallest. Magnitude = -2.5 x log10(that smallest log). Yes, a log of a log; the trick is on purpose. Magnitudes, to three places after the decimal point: 0.615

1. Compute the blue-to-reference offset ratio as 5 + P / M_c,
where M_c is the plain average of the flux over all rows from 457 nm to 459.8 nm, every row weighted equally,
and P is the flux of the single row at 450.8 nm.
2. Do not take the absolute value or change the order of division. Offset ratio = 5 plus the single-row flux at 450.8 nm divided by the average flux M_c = 6.02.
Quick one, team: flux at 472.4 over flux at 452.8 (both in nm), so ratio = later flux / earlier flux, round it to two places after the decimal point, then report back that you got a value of 1.29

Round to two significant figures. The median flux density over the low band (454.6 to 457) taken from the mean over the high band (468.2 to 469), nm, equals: 0.17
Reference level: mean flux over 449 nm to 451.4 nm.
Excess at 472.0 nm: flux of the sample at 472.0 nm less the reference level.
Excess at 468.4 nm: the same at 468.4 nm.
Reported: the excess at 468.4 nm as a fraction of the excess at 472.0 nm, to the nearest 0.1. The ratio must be 0.2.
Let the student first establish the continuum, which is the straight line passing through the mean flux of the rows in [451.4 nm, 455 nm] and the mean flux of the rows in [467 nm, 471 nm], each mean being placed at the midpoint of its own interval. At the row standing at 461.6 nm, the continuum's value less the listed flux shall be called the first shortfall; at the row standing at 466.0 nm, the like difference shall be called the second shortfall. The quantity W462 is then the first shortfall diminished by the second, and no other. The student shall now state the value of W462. 0.30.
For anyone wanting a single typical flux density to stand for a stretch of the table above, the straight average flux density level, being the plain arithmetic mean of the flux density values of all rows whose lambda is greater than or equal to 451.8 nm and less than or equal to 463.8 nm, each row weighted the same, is 3.92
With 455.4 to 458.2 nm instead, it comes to 3.97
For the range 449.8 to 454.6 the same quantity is 3.74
